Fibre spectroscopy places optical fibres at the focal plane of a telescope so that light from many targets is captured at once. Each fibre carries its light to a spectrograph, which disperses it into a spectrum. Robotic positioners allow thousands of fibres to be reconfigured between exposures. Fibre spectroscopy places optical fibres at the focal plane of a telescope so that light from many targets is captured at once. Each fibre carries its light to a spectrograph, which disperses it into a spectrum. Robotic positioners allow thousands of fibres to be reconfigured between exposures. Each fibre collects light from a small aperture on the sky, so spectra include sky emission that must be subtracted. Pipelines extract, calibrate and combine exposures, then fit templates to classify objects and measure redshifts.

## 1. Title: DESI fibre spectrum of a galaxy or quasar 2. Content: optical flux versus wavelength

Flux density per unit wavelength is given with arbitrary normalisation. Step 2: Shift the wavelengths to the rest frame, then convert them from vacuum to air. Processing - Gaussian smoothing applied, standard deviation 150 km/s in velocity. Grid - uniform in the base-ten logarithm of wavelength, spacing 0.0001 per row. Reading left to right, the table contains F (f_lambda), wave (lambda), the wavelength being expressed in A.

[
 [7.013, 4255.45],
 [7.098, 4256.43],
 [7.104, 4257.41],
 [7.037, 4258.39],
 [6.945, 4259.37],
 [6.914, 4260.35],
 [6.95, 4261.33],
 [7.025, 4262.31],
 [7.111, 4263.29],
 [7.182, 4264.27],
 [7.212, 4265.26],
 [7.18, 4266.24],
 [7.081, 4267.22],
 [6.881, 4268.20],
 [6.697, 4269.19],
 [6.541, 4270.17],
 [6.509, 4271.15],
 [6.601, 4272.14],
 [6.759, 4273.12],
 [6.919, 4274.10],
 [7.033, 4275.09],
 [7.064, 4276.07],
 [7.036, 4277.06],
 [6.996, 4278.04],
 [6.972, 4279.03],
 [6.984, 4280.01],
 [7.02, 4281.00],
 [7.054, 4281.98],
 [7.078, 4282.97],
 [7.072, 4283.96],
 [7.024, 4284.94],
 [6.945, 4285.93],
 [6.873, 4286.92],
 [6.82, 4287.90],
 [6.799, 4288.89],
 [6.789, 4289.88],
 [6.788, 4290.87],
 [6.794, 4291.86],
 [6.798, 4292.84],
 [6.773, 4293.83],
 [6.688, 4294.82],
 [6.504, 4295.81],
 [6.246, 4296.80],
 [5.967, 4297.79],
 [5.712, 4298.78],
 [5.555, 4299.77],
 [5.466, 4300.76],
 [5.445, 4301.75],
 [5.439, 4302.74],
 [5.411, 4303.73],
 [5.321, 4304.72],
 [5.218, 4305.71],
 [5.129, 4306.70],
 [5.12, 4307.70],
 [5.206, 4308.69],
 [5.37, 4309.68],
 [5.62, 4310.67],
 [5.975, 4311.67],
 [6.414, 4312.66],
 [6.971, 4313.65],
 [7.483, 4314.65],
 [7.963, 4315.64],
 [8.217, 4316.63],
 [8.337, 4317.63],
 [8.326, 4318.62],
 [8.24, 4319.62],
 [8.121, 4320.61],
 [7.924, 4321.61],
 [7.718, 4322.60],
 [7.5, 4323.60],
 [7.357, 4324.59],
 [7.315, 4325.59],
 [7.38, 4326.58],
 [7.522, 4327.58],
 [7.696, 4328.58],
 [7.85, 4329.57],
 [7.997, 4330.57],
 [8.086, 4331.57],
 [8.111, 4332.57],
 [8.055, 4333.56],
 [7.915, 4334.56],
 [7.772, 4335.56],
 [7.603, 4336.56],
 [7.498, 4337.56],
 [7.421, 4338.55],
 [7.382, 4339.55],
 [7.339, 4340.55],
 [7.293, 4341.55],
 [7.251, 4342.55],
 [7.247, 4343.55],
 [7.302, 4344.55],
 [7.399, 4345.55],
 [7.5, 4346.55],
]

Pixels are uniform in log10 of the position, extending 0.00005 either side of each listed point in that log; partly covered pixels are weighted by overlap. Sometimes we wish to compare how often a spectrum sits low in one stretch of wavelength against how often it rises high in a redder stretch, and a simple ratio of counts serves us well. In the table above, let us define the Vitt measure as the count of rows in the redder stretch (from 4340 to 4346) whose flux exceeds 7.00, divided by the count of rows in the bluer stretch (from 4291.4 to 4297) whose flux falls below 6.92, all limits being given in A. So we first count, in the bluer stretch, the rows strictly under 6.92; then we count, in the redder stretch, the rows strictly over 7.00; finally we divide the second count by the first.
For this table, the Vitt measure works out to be 1.0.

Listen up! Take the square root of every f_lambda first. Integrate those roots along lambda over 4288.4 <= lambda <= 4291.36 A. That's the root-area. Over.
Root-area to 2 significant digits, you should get 7.7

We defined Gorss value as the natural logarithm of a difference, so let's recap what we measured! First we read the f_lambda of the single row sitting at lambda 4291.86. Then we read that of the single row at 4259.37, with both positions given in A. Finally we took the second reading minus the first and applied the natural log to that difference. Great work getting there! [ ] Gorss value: -1.9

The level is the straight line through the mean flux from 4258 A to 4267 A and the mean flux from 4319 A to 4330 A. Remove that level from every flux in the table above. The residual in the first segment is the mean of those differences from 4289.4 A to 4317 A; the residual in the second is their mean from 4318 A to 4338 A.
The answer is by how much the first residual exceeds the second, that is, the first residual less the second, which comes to -1.4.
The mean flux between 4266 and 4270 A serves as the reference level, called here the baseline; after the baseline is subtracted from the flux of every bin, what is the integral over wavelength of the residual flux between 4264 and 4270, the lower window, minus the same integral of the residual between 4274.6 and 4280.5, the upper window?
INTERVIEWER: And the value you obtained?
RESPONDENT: 0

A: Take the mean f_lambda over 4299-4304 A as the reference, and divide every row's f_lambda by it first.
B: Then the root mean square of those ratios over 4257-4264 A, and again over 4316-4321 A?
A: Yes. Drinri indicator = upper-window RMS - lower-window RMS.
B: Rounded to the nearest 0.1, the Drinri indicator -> 0.2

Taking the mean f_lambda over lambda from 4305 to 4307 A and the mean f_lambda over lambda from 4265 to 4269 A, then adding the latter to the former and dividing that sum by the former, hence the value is 2.4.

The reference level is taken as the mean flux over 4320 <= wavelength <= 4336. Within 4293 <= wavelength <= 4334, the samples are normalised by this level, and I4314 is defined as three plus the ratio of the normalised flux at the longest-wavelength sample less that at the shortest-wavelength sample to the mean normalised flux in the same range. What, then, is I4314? 3.2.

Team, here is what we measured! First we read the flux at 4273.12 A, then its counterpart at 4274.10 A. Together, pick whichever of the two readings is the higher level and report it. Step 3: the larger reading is 6.9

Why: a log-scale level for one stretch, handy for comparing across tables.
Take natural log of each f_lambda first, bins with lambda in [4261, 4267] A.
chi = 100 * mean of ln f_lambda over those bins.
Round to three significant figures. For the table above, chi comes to 196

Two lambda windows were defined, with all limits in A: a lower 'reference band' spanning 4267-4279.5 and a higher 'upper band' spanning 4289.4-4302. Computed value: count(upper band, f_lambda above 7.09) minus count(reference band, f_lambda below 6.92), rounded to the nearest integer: -7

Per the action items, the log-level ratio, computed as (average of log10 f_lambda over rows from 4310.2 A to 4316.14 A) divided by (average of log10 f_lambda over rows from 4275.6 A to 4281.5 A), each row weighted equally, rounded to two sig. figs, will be 0.98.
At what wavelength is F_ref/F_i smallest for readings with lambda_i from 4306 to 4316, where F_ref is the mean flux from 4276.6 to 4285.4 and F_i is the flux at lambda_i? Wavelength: 4315.64 A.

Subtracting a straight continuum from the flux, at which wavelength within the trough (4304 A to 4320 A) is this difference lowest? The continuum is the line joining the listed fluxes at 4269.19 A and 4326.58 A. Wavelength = 4307.70 A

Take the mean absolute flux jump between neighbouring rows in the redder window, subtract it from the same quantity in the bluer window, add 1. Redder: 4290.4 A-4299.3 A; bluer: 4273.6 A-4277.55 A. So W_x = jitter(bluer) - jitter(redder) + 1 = 0.92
